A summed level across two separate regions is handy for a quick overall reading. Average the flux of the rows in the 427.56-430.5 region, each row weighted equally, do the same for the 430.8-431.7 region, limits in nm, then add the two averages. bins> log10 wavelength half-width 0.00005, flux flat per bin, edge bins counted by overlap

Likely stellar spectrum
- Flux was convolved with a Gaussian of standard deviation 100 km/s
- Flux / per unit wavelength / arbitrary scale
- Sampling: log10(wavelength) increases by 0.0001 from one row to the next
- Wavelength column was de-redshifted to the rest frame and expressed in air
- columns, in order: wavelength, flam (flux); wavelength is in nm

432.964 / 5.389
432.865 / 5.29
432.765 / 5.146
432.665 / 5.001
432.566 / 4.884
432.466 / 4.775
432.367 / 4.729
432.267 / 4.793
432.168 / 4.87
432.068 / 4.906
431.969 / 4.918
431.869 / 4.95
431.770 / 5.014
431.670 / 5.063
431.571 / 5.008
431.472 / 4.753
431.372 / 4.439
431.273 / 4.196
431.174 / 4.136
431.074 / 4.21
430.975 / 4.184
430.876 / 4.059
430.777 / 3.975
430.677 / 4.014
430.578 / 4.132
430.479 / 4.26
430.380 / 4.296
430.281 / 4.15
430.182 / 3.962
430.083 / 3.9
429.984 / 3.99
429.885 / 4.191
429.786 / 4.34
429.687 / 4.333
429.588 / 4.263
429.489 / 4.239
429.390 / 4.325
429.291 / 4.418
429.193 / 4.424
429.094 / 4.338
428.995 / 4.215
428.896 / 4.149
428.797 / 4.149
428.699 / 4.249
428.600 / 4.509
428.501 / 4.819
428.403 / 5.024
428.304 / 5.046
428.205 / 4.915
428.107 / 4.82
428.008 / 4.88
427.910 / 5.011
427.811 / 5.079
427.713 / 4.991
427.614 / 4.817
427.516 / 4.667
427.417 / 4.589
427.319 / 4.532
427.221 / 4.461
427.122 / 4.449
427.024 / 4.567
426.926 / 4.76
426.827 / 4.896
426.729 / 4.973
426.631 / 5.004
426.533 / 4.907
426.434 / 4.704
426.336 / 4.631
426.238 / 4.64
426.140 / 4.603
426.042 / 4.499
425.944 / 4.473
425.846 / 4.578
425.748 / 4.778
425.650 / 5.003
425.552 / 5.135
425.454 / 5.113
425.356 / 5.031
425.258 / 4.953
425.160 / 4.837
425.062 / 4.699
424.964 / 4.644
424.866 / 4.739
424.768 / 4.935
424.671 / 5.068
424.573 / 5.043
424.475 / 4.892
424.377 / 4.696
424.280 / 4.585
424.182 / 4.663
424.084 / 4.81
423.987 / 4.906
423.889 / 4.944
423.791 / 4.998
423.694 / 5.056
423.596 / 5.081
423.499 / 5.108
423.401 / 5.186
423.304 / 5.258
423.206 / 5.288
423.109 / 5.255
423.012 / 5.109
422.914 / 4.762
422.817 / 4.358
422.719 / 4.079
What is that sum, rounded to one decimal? 8.9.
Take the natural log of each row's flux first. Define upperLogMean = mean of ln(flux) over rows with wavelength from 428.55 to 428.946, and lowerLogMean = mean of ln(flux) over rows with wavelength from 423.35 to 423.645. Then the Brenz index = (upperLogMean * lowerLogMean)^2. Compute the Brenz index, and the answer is 5.6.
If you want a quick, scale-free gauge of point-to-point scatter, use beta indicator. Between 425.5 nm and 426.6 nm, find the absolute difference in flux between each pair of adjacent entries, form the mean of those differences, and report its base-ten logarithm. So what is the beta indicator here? -0.95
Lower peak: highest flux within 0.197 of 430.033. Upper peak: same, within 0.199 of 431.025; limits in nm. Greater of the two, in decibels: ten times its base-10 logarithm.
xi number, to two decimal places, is 6.24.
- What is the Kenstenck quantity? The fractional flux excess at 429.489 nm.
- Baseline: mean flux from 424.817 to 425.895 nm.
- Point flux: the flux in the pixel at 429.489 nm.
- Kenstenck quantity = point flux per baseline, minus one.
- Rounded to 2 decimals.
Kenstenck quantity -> -0.13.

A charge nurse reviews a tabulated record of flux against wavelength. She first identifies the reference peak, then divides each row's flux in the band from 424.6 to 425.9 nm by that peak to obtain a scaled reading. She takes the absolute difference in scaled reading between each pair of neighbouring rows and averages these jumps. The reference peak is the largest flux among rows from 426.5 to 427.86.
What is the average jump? 0.024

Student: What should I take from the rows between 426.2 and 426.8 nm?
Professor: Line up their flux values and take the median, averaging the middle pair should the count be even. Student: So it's 4.8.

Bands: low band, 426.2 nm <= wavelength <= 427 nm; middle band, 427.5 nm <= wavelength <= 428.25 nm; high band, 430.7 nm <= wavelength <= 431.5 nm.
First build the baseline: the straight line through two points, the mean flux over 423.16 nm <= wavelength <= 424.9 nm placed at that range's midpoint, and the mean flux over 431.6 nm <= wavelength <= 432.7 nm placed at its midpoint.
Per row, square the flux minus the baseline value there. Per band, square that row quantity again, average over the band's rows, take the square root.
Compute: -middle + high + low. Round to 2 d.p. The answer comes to 0.58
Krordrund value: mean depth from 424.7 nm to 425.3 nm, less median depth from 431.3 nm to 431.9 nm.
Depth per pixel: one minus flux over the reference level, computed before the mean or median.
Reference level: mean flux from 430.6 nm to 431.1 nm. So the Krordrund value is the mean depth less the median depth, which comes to 0.04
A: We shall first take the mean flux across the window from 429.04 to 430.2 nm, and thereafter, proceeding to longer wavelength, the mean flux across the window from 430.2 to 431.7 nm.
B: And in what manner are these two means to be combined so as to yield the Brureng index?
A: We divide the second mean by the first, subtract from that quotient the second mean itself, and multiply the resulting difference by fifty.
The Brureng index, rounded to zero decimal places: -165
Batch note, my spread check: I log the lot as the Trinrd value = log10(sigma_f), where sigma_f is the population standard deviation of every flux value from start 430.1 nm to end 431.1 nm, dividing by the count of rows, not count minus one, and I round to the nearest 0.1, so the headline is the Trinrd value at -1.0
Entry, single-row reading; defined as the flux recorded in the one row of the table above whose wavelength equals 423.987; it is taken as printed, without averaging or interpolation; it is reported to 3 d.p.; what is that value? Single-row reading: 4.906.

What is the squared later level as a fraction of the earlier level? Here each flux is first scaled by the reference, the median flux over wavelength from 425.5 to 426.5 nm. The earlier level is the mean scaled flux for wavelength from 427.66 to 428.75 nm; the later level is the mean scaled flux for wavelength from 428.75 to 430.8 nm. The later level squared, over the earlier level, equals 0.78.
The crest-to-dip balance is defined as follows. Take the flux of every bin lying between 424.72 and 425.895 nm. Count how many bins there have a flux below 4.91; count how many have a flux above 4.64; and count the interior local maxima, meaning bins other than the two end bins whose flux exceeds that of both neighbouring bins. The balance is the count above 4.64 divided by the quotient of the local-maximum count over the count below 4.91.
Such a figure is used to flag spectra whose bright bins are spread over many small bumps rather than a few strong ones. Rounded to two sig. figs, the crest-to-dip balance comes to 66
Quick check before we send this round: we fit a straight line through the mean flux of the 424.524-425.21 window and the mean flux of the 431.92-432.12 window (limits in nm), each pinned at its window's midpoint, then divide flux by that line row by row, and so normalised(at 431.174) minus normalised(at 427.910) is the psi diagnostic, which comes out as -0.18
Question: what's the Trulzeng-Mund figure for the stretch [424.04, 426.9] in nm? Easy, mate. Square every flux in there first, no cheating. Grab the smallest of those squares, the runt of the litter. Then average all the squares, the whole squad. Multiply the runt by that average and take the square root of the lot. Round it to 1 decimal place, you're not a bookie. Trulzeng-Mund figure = 21.5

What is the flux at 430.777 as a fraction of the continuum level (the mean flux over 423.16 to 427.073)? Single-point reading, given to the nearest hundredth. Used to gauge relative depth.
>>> 0.82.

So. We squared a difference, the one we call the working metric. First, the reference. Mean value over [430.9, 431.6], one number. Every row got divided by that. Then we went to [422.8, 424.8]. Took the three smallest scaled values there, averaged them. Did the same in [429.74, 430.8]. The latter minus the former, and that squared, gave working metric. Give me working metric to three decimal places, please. 0.018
